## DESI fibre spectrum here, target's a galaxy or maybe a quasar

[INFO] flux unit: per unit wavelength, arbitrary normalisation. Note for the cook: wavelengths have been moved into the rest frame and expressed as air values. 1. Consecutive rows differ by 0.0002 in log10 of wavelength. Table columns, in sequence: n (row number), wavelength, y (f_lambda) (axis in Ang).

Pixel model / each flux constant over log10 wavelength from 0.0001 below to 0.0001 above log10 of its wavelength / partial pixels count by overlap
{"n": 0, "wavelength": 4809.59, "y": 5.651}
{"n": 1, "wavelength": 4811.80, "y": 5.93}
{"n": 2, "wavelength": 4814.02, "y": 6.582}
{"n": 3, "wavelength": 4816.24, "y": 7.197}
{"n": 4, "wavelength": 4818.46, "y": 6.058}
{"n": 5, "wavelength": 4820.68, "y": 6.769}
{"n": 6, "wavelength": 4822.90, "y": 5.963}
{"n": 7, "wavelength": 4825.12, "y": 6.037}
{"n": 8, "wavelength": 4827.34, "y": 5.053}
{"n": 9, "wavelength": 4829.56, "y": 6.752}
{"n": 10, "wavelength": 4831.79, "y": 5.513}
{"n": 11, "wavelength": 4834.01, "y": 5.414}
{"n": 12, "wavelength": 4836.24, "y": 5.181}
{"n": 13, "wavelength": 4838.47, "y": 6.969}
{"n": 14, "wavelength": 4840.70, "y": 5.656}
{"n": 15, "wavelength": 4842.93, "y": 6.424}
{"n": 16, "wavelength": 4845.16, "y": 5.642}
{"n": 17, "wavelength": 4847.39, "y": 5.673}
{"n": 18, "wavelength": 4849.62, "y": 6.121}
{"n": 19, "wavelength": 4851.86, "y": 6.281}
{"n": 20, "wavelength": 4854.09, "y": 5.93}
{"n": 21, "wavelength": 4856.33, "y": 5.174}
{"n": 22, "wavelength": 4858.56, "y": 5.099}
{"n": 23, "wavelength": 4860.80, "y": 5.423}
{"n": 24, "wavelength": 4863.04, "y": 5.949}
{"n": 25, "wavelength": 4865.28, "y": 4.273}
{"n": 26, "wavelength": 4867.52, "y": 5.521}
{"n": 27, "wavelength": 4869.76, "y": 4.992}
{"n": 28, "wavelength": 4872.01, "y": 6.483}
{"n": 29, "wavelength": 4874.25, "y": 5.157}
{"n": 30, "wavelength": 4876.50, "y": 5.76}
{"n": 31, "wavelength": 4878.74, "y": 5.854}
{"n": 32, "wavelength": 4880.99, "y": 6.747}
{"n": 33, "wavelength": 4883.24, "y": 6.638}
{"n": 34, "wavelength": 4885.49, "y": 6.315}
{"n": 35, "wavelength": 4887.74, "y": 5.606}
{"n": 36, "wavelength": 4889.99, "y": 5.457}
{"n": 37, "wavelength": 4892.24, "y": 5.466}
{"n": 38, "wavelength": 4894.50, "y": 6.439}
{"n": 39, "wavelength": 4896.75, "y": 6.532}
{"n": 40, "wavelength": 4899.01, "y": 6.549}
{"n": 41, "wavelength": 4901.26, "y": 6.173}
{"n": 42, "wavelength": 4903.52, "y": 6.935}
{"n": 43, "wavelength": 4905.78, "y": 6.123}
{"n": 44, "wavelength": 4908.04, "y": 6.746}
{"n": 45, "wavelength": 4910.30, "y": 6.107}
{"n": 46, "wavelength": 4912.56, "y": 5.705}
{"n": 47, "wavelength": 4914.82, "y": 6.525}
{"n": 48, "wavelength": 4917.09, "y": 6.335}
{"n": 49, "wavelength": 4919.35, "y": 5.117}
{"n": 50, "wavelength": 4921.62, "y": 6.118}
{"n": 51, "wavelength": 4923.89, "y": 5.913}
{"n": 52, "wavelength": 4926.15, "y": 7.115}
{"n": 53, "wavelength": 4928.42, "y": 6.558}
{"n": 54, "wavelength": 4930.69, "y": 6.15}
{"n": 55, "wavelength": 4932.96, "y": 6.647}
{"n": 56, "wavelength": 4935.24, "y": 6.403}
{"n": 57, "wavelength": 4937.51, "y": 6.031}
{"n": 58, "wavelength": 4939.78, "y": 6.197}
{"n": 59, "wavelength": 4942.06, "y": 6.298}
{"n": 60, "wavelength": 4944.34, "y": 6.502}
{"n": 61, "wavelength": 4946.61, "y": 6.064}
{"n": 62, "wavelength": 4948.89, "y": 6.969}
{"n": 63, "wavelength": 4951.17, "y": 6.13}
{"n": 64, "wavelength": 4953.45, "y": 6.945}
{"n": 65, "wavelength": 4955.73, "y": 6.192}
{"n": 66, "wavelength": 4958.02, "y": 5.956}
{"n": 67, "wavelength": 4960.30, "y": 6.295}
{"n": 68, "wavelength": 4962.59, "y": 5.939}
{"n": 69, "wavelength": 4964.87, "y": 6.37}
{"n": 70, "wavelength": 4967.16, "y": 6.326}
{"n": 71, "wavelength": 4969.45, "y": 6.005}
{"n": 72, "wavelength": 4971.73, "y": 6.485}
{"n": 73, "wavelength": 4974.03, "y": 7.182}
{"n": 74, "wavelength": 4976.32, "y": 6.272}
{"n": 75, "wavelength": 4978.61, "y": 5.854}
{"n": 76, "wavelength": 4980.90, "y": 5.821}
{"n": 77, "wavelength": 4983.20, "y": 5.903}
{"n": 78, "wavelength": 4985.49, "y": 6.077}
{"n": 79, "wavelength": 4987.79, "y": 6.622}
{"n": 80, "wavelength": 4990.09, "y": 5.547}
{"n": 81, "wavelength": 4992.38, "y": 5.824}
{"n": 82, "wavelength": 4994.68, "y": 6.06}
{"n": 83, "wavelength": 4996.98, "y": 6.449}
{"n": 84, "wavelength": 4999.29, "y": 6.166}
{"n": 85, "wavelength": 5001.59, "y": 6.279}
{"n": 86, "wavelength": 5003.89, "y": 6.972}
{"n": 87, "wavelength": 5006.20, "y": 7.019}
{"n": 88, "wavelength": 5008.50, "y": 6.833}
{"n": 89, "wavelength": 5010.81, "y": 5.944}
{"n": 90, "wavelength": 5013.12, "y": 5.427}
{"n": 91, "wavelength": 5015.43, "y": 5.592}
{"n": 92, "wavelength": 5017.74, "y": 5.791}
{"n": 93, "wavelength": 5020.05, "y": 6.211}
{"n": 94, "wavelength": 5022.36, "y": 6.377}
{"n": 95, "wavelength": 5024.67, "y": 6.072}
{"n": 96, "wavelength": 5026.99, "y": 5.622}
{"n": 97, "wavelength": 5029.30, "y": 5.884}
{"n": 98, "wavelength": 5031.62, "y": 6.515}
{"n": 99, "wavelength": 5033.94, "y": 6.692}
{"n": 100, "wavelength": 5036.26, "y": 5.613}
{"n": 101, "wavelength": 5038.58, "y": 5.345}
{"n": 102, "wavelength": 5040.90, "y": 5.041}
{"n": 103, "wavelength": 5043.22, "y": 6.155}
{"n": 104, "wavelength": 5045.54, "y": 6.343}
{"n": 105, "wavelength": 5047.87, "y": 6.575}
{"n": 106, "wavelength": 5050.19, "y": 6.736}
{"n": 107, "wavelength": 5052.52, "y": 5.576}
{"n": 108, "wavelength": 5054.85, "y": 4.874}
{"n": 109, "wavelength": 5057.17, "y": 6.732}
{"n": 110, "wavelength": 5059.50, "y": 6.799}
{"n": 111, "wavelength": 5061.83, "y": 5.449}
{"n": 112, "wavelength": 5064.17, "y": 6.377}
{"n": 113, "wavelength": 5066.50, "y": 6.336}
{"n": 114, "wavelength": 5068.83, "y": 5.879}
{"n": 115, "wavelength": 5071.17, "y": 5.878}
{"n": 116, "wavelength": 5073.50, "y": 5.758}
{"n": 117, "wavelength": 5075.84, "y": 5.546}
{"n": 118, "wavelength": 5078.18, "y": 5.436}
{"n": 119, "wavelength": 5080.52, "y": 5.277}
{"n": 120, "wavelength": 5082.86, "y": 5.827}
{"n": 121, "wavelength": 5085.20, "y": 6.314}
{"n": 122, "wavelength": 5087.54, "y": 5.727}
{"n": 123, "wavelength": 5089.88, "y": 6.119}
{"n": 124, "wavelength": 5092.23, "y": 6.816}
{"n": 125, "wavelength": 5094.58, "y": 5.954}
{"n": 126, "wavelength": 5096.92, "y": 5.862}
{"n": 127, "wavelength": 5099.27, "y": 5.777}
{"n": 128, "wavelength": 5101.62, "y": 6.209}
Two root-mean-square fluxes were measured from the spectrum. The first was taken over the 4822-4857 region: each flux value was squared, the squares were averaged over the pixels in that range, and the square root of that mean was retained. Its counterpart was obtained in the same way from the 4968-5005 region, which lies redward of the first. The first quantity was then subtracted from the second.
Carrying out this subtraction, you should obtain 0.35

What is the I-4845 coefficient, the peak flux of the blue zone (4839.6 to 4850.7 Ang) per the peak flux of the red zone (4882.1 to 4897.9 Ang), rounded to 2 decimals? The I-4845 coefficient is 0.97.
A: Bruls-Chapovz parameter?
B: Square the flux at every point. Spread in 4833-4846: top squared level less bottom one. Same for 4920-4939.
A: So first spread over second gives 1.4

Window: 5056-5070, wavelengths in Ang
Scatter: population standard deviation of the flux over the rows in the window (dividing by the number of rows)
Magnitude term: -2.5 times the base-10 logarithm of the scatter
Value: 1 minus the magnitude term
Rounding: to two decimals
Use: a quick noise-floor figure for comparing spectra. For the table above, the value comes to 0.18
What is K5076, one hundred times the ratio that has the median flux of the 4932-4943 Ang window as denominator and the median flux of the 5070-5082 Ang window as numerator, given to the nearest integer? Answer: 88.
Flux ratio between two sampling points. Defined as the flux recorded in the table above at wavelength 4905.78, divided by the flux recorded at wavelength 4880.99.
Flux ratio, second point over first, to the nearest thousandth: 0.908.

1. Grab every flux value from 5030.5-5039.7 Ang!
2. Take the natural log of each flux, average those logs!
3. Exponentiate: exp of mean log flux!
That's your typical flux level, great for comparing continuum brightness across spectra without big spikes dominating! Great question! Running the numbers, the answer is 6.01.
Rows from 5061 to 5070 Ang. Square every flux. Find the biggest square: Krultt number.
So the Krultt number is 41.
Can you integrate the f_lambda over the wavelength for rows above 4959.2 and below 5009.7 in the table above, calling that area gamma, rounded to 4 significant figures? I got 317.5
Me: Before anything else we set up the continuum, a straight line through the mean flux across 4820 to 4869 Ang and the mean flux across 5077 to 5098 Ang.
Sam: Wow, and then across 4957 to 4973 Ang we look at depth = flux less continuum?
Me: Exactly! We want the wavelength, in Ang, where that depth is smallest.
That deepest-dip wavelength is 4962.59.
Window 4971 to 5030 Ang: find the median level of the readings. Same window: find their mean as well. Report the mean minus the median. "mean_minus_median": 0.090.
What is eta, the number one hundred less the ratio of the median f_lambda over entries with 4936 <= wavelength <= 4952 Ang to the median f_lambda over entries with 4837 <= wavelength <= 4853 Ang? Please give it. 99.0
